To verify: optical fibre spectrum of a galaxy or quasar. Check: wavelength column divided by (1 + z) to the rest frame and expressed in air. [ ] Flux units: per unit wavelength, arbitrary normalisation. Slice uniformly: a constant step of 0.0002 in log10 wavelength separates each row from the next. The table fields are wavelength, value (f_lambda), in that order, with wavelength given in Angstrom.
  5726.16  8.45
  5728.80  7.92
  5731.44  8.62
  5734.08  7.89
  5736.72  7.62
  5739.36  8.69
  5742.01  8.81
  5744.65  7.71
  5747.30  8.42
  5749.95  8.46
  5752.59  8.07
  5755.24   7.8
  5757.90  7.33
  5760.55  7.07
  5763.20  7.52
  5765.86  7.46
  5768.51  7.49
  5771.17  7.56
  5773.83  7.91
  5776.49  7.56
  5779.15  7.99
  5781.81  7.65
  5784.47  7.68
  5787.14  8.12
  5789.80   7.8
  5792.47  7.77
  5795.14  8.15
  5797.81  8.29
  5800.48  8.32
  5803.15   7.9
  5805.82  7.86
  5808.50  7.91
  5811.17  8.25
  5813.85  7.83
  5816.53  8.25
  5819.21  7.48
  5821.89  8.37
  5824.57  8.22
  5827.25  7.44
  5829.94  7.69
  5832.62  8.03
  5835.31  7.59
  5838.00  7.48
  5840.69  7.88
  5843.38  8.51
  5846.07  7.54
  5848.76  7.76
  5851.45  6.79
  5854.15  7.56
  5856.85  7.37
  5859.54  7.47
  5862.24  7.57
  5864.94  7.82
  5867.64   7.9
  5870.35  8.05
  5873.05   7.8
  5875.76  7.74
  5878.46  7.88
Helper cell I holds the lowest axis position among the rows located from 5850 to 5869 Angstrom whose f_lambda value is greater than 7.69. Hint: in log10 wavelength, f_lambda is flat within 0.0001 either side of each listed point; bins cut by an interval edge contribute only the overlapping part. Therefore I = 5864.94 Angstrom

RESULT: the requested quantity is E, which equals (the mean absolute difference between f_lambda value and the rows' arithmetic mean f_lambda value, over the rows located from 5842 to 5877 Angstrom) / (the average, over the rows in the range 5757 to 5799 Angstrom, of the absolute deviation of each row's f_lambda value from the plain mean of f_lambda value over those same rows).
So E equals 1.07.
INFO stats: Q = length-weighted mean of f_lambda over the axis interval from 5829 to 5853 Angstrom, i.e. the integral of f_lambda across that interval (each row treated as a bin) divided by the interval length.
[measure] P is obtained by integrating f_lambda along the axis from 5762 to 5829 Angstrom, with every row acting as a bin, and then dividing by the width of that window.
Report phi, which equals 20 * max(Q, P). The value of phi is 157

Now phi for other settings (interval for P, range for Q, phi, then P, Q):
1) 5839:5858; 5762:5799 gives 156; 7.63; 7.78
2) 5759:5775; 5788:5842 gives 159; 7.50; 7.93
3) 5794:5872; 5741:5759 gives 162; 7.84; 8.08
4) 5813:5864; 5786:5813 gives 161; 7.73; 8.03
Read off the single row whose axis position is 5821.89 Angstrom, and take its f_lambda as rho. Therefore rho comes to 8.37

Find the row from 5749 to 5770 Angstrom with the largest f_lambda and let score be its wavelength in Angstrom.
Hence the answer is 5749.95 Angstrom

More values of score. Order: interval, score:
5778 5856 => 5843.38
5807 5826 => 5821.89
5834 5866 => 5843.38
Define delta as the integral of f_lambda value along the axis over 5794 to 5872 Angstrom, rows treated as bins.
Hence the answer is 611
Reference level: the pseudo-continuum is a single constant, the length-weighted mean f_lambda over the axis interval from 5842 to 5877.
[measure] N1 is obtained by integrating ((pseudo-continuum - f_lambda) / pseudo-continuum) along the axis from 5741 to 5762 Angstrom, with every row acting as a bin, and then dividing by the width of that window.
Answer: -0.034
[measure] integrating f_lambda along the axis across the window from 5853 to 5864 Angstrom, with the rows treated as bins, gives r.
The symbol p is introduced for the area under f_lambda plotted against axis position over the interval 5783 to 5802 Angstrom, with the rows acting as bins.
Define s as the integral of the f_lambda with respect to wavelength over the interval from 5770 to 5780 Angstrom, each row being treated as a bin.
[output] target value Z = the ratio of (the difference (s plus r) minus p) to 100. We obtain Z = 0.1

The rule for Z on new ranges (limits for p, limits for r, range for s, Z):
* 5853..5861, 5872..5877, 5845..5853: 0.4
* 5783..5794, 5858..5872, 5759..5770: 1.0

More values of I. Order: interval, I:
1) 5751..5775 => 5752.59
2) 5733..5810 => 5734.08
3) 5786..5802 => 5787.14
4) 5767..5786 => 5773.83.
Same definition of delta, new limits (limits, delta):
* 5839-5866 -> 206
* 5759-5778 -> 143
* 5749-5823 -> 581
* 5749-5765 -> 123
